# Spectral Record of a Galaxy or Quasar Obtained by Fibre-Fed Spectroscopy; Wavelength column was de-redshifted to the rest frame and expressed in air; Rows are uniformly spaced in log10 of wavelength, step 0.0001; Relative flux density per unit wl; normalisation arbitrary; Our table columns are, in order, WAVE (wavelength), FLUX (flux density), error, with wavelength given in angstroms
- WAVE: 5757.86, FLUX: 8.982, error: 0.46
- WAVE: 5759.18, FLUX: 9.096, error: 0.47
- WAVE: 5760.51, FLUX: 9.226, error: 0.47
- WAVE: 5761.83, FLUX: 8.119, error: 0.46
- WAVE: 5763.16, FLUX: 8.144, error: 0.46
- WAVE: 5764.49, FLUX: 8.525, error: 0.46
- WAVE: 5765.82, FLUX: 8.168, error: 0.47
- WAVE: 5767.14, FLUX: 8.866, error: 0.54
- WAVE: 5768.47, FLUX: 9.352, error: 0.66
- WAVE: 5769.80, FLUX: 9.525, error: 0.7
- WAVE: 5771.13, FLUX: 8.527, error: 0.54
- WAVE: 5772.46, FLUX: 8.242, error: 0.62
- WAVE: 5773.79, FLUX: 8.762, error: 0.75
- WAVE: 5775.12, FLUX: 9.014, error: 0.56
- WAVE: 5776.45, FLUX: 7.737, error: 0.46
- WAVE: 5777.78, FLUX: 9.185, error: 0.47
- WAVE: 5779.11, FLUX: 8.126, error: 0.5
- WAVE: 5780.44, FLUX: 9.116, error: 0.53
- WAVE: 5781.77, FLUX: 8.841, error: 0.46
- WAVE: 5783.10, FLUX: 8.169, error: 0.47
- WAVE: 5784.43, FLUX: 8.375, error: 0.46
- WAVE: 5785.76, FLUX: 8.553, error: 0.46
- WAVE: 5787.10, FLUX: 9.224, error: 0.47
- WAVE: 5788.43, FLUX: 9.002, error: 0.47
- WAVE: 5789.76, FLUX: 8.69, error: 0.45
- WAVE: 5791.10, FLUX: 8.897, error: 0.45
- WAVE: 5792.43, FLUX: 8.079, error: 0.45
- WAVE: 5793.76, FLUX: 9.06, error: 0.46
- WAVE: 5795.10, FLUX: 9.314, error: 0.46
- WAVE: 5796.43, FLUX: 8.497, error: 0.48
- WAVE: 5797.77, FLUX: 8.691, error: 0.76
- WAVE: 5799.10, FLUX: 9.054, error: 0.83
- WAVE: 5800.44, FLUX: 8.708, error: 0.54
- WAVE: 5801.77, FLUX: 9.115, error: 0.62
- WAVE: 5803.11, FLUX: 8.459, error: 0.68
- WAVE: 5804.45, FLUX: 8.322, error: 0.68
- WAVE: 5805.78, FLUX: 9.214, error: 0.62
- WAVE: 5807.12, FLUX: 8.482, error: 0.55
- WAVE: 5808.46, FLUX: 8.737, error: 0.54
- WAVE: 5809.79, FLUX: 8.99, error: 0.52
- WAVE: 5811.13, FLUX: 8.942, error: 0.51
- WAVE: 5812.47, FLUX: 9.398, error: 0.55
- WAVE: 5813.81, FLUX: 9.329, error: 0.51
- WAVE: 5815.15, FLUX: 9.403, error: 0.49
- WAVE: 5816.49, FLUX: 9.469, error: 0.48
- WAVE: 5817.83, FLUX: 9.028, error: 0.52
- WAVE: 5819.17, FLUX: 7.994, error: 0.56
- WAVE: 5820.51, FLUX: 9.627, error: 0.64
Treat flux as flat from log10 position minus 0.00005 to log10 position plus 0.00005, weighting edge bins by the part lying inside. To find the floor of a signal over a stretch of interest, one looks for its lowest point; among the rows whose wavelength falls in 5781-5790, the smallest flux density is 8.169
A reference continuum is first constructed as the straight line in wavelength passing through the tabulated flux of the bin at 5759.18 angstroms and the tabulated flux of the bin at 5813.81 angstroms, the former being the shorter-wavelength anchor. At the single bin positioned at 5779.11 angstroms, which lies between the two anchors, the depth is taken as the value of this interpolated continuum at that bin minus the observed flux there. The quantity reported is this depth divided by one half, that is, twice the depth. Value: 2.1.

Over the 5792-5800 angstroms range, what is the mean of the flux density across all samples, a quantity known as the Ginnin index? 8.8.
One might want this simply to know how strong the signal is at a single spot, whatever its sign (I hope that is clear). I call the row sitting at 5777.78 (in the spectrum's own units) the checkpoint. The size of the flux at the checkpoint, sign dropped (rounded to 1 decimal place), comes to 9.2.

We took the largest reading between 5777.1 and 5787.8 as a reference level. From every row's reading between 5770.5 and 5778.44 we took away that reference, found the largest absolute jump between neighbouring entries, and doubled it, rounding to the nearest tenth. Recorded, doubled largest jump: 2.9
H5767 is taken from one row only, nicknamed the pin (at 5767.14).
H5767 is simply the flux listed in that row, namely 8.866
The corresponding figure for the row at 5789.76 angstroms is 8.69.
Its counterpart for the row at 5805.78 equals 9.214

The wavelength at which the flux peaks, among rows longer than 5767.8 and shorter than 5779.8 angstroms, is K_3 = 5769.80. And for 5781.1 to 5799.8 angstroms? 5795.10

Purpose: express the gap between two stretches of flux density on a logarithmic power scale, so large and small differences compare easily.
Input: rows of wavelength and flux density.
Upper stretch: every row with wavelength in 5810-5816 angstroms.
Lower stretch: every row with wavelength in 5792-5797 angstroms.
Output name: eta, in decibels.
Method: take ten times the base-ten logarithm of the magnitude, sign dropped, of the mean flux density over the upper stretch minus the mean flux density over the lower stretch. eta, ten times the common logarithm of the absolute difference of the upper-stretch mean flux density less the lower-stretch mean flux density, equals -3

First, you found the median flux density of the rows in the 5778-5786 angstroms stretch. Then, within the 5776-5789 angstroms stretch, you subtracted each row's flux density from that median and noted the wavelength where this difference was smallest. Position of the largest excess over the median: 5787.10 angstroms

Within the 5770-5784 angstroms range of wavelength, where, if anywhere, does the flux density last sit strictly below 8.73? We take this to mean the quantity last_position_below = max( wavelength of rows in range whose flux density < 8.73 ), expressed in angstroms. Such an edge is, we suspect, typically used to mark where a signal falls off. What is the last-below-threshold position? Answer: 5783.10 angstroms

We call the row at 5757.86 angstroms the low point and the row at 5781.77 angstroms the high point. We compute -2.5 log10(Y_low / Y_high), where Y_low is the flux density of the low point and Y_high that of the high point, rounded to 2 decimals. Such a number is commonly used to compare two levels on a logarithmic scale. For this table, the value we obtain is -0.02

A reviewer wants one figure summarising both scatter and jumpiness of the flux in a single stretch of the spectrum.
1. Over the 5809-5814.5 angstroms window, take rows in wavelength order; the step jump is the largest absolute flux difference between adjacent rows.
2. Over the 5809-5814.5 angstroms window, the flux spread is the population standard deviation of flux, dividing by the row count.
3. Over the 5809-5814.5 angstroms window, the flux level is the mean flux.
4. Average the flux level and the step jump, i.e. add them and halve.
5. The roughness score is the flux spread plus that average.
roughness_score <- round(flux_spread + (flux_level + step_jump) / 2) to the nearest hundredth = 5.01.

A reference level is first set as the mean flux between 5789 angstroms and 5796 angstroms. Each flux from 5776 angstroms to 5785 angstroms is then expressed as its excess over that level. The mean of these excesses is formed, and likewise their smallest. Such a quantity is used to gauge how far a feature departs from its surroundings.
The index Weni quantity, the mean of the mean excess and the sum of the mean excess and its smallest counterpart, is -0.8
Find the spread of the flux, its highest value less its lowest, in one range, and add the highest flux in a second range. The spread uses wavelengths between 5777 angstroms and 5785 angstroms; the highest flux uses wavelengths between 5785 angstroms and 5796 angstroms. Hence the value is 10.37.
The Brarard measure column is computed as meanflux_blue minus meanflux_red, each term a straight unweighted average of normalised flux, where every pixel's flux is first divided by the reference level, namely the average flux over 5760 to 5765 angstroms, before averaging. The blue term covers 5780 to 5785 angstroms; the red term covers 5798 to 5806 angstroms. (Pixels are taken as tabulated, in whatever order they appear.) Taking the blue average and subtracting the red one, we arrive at -0.02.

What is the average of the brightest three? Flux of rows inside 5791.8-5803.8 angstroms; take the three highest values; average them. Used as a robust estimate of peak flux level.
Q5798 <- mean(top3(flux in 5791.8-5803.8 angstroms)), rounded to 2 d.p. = 9.16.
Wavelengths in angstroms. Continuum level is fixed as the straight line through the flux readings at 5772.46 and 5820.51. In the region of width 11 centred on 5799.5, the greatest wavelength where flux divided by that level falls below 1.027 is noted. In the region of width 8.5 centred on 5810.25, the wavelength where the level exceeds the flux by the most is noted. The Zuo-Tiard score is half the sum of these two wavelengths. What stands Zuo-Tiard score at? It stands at 5805.8 angstroms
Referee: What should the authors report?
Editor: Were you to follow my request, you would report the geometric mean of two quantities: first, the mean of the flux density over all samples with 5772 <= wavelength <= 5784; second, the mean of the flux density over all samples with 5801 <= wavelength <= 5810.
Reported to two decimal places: 8.67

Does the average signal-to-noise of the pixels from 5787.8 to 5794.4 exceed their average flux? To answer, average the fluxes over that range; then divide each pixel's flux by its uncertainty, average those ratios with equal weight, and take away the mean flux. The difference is 10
